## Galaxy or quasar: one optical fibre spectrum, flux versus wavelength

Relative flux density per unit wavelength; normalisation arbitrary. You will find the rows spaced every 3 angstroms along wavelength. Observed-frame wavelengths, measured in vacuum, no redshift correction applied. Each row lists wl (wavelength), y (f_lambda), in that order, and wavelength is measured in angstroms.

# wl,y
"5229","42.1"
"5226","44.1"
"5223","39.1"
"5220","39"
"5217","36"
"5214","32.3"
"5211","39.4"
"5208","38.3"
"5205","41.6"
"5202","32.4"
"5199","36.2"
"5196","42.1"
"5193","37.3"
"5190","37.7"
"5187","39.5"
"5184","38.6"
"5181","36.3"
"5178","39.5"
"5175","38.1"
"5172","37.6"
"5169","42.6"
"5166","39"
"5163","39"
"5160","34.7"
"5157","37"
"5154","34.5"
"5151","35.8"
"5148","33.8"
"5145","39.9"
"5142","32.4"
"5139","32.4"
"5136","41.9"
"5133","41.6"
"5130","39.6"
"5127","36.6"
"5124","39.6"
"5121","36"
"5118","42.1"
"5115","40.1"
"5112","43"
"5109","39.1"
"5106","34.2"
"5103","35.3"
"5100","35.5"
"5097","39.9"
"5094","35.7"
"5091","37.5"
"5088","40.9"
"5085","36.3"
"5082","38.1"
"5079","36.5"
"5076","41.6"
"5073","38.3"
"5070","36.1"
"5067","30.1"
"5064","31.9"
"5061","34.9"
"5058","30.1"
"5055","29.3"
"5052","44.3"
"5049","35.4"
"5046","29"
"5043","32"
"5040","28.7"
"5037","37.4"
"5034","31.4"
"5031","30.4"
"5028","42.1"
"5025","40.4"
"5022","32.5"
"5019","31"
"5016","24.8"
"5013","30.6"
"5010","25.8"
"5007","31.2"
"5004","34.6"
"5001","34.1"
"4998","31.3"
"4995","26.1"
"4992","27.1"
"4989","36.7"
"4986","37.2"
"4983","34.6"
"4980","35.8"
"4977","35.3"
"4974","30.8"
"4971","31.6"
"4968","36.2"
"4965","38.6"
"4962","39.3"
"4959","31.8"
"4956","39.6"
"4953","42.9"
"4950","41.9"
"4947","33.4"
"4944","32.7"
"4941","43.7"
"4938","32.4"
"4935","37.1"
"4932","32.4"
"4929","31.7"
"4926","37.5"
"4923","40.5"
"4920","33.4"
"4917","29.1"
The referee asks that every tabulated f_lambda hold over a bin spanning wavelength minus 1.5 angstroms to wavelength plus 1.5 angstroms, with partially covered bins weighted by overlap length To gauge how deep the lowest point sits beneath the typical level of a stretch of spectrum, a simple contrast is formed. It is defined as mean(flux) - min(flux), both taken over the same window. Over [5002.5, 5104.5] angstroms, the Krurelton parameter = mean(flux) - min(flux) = 9.6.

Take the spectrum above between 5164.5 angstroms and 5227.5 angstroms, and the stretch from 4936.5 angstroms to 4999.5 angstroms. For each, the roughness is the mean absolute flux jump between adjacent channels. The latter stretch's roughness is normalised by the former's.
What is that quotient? 1.3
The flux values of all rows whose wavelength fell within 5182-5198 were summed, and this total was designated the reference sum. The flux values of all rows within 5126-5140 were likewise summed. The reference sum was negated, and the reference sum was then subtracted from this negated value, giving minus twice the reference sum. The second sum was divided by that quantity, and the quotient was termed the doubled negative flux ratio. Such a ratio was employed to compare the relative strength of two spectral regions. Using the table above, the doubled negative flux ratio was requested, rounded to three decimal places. -0.492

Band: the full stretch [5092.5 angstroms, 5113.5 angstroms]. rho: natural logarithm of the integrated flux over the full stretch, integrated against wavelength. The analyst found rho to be 6.7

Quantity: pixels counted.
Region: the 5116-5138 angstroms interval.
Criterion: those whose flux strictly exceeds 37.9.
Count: 5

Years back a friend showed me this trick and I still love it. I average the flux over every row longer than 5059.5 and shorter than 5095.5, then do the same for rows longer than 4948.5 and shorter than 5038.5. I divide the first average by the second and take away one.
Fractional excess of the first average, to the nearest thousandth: 0.070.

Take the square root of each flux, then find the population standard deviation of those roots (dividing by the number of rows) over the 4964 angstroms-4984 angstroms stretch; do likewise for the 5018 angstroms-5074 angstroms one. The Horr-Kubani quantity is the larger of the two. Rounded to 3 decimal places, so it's 0.383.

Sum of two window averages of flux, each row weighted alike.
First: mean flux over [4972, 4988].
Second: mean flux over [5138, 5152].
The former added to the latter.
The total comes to 69.6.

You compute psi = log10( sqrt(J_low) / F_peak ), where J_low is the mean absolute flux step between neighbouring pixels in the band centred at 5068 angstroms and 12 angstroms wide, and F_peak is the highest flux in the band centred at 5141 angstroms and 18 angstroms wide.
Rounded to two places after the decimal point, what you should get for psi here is -1.36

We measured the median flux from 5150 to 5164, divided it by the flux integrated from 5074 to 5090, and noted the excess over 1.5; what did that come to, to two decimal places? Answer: -1.44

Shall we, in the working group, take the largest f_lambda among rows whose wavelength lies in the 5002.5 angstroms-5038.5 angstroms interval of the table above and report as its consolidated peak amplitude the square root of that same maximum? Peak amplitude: 6.49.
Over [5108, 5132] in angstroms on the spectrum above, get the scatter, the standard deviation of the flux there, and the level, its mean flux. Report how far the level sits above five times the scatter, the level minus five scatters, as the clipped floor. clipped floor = 28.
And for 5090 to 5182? 23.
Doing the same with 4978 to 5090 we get 10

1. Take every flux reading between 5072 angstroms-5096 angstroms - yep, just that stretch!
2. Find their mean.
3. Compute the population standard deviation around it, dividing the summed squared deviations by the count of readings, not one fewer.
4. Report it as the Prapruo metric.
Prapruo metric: 2.0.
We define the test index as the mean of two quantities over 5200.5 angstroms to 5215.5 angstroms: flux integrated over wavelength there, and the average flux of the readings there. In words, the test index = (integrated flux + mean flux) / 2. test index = 294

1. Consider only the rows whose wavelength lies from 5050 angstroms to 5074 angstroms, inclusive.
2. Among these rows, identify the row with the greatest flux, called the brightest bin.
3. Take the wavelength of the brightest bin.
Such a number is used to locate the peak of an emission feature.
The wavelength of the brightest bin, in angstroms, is 5052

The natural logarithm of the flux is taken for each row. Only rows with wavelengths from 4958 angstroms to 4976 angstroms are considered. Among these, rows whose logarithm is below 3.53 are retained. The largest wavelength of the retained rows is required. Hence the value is 4974 angstroms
